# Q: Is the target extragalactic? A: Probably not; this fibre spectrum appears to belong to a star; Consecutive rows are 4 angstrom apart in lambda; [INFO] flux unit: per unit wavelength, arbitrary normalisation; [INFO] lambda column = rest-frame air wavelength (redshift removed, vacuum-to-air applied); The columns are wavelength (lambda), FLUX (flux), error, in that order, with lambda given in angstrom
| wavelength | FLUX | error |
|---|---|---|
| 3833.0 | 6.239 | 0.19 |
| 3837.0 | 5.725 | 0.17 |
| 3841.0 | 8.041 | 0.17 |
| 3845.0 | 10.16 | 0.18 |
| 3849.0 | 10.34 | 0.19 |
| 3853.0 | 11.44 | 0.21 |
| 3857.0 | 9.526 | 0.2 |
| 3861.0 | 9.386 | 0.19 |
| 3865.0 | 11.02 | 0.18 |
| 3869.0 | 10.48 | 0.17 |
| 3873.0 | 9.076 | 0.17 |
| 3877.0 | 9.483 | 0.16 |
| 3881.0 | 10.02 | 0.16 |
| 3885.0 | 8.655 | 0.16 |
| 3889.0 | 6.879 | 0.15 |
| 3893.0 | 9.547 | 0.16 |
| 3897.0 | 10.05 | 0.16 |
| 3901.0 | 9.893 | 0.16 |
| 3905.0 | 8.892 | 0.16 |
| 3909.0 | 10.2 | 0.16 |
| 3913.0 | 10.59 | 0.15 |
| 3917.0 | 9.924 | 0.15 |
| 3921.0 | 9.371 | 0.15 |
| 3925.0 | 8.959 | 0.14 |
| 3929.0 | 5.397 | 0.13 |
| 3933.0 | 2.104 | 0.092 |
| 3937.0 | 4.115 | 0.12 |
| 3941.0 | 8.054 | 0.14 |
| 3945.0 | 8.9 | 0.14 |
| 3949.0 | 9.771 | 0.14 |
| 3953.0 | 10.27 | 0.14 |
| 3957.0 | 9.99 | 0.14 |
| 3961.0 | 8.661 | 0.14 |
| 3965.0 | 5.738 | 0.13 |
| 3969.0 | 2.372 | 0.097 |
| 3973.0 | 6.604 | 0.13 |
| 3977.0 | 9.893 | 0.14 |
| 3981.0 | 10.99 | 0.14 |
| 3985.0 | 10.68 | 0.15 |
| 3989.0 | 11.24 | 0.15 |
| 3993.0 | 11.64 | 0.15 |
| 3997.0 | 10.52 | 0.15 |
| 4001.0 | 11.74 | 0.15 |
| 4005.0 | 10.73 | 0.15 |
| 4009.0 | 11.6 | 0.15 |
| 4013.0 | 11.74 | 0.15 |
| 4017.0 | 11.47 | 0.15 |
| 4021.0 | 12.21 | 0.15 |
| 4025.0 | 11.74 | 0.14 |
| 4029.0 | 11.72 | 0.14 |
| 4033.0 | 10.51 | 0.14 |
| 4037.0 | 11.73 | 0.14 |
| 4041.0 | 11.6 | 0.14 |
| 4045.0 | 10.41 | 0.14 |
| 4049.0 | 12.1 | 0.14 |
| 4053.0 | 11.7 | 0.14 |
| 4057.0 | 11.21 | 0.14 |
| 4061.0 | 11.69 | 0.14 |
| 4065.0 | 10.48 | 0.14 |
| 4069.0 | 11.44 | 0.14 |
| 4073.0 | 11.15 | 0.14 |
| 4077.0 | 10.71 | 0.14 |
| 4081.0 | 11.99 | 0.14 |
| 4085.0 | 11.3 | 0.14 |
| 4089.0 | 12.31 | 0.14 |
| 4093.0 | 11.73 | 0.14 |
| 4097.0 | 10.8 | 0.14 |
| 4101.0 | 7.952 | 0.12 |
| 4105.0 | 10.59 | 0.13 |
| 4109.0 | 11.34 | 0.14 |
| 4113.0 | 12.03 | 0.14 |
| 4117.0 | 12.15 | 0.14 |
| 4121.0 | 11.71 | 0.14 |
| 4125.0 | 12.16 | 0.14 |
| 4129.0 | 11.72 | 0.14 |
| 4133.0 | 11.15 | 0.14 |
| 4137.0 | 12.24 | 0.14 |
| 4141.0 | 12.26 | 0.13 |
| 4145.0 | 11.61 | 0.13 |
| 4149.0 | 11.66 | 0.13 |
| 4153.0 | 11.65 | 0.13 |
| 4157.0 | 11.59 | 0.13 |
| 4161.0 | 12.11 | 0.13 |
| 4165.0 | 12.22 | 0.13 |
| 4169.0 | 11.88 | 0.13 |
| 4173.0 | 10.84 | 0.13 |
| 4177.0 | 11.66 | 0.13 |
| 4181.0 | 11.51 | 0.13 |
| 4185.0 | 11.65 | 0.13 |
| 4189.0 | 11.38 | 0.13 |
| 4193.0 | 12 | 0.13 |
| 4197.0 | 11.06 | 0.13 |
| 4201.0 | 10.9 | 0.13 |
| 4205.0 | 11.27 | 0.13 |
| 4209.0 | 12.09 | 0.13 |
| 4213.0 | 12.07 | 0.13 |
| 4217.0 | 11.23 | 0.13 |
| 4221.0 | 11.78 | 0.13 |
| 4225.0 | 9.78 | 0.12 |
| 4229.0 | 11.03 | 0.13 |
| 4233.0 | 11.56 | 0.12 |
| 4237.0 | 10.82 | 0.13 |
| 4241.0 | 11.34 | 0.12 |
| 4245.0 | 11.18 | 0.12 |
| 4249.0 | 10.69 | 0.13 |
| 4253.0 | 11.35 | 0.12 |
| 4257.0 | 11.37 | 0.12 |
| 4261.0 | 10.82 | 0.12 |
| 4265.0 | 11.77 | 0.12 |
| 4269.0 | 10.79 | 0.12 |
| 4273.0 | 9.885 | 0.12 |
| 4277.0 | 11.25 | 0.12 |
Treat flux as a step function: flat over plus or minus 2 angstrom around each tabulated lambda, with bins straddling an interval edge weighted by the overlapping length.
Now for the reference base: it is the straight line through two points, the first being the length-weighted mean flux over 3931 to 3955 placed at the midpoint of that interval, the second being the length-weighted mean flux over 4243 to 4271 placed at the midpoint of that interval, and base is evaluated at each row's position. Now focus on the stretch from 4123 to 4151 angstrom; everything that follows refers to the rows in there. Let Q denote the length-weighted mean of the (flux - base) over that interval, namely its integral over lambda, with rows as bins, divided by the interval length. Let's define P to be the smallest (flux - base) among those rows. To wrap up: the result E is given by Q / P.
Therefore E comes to 1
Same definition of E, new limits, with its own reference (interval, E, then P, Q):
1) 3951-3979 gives 0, -5.2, 0.2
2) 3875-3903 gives 8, 0.4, 2.7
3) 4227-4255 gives -1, -0.3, 0.2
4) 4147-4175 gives 2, 0.8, 1.8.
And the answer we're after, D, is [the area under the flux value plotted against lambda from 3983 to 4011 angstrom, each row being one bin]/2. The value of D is 156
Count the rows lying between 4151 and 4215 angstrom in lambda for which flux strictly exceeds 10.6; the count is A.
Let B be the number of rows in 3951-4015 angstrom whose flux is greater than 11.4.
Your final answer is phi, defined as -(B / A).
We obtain -0.25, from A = 16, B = 4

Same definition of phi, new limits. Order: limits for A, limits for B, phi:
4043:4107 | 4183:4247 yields -0.50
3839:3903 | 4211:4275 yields -2.00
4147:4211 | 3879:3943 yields 0.00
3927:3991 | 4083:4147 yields -3.33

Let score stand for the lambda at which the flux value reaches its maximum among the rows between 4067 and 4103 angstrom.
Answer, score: 4089.0 angstrom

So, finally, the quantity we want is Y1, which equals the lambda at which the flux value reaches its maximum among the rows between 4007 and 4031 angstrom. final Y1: 4021.0 angstrom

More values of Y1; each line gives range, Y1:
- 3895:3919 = 3913.0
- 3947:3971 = 3953.0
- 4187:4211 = 4209.0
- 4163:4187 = 4165.0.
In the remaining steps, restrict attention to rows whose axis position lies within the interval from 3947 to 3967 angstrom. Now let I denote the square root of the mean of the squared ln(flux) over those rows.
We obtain 2.17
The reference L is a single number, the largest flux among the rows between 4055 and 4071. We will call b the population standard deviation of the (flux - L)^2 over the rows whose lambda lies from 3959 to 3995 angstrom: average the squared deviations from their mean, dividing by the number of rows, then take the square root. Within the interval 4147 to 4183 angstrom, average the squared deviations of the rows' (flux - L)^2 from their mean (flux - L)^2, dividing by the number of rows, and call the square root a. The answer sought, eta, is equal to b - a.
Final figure 27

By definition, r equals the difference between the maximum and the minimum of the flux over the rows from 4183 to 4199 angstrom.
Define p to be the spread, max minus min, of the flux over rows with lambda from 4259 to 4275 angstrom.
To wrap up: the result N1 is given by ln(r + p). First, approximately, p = 1.9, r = 0.94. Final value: 1.04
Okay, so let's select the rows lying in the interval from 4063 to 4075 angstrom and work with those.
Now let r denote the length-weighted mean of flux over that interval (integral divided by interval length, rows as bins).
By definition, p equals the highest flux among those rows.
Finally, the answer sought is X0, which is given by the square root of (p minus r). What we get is 0.65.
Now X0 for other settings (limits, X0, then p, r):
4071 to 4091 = 0.90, 12.31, 11.5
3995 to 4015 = 0.69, 11.74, 11.3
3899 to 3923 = 0.88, 10.59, 9.8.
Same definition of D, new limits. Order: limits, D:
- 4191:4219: 161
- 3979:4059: 455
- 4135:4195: 353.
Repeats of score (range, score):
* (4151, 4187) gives 4165.0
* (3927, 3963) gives 3953.0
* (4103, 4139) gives 4137.0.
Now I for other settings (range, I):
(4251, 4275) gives 2.40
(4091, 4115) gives 2.37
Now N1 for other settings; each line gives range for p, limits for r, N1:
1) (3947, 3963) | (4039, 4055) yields 1.19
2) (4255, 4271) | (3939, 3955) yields 1.16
